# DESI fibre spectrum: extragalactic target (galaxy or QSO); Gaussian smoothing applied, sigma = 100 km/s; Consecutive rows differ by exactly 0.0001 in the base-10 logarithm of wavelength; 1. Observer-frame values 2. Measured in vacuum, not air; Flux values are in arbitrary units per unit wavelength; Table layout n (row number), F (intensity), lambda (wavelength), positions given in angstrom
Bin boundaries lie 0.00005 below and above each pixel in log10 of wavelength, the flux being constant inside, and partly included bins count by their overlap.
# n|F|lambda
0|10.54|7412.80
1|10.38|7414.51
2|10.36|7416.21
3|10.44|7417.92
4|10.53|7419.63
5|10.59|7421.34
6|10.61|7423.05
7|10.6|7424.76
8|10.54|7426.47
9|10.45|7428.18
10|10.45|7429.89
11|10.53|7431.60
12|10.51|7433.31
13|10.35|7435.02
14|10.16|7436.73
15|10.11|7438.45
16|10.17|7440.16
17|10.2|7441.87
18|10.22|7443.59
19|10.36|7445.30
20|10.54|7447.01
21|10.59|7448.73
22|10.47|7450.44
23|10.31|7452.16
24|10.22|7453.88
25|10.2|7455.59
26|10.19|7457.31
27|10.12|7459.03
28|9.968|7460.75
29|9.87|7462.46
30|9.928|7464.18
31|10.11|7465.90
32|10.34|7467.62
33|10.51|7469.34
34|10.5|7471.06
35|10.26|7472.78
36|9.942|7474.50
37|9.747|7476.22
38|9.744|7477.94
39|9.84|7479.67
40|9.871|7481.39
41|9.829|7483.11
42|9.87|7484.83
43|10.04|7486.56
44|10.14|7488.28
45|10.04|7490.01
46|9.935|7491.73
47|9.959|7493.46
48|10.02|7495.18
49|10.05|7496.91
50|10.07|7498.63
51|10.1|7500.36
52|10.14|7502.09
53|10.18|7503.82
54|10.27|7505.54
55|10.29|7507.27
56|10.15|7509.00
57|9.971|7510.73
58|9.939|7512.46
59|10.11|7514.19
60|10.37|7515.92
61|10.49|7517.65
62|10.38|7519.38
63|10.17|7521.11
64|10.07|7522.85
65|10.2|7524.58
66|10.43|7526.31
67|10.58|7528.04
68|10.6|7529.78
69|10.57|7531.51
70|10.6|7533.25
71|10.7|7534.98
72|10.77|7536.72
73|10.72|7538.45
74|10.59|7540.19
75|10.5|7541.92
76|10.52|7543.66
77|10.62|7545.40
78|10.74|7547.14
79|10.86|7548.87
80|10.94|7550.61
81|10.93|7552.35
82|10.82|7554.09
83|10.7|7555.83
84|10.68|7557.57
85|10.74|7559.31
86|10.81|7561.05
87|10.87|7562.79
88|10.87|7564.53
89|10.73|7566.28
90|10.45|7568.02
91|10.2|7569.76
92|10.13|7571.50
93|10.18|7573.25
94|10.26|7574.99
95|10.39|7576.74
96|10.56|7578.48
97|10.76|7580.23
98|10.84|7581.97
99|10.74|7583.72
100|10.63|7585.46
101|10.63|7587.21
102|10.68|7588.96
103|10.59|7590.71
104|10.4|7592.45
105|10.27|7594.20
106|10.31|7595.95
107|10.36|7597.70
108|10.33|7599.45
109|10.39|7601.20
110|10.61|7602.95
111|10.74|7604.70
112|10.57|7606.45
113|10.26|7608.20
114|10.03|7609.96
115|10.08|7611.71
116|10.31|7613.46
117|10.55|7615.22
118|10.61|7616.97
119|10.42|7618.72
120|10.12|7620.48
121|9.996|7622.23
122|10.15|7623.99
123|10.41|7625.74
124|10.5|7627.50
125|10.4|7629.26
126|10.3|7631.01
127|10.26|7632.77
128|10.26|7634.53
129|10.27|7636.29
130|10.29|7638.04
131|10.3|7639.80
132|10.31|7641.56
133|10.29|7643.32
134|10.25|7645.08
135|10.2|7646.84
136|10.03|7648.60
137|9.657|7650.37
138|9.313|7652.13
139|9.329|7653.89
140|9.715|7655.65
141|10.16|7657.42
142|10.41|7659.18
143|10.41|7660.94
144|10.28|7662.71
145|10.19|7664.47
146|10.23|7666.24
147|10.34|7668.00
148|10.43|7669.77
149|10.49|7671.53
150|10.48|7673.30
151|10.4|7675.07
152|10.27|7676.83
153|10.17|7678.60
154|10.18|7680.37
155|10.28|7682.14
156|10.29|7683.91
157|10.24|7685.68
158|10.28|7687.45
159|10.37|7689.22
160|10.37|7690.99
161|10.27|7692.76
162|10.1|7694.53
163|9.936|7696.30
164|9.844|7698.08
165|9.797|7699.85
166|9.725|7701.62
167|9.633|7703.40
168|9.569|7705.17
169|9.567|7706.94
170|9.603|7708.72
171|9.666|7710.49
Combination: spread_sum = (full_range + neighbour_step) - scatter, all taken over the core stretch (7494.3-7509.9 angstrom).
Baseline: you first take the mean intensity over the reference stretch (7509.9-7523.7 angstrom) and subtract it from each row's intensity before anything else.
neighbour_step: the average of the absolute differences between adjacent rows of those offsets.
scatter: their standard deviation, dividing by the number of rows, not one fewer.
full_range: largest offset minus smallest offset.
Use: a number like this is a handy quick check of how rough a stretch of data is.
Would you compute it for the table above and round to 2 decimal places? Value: 0.23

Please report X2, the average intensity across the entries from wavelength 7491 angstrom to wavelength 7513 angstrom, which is 10.1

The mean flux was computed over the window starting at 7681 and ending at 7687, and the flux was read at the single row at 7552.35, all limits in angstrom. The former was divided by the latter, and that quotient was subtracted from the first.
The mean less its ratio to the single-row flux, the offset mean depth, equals 9.3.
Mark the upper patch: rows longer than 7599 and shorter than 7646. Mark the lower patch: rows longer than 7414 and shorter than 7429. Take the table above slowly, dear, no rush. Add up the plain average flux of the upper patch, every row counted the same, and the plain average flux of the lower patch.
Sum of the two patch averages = 20.8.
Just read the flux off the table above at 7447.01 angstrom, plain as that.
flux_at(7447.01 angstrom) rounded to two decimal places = 10.54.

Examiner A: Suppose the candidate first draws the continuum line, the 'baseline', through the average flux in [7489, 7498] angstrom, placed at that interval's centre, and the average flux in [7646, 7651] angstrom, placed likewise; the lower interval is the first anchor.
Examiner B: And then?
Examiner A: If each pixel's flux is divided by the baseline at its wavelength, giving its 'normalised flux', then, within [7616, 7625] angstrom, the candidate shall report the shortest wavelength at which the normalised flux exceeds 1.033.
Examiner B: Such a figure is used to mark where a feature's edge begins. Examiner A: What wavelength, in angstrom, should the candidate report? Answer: 7616.97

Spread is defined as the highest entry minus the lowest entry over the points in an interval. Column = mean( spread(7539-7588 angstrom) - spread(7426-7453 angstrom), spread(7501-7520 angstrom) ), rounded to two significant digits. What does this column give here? 0.44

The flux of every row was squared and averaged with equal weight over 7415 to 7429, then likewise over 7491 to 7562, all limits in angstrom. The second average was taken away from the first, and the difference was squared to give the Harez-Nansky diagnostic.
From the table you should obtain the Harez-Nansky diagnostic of 3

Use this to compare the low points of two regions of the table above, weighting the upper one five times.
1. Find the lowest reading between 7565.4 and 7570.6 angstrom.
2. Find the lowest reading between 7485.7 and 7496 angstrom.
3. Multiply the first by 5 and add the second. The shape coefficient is 60.9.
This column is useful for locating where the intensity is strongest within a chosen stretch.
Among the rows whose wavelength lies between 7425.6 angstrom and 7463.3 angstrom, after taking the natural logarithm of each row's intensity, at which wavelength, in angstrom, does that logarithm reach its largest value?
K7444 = 7448.73 angstrom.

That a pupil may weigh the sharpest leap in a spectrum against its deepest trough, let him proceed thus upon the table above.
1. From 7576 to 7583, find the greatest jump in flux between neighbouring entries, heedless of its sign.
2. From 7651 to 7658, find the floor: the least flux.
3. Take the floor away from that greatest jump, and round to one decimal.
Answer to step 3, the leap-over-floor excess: -9.1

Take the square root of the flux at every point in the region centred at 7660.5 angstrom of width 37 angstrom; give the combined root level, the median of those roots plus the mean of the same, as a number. 6.386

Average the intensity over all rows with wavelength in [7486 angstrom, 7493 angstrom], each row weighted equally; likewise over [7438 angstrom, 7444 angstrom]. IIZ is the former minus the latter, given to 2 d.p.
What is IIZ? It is -0.14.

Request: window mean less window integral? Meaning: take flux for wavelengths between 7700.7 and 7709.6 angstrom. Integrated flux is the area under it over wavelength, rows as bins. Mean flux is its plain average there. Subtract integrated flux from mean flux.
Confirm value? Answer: -76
